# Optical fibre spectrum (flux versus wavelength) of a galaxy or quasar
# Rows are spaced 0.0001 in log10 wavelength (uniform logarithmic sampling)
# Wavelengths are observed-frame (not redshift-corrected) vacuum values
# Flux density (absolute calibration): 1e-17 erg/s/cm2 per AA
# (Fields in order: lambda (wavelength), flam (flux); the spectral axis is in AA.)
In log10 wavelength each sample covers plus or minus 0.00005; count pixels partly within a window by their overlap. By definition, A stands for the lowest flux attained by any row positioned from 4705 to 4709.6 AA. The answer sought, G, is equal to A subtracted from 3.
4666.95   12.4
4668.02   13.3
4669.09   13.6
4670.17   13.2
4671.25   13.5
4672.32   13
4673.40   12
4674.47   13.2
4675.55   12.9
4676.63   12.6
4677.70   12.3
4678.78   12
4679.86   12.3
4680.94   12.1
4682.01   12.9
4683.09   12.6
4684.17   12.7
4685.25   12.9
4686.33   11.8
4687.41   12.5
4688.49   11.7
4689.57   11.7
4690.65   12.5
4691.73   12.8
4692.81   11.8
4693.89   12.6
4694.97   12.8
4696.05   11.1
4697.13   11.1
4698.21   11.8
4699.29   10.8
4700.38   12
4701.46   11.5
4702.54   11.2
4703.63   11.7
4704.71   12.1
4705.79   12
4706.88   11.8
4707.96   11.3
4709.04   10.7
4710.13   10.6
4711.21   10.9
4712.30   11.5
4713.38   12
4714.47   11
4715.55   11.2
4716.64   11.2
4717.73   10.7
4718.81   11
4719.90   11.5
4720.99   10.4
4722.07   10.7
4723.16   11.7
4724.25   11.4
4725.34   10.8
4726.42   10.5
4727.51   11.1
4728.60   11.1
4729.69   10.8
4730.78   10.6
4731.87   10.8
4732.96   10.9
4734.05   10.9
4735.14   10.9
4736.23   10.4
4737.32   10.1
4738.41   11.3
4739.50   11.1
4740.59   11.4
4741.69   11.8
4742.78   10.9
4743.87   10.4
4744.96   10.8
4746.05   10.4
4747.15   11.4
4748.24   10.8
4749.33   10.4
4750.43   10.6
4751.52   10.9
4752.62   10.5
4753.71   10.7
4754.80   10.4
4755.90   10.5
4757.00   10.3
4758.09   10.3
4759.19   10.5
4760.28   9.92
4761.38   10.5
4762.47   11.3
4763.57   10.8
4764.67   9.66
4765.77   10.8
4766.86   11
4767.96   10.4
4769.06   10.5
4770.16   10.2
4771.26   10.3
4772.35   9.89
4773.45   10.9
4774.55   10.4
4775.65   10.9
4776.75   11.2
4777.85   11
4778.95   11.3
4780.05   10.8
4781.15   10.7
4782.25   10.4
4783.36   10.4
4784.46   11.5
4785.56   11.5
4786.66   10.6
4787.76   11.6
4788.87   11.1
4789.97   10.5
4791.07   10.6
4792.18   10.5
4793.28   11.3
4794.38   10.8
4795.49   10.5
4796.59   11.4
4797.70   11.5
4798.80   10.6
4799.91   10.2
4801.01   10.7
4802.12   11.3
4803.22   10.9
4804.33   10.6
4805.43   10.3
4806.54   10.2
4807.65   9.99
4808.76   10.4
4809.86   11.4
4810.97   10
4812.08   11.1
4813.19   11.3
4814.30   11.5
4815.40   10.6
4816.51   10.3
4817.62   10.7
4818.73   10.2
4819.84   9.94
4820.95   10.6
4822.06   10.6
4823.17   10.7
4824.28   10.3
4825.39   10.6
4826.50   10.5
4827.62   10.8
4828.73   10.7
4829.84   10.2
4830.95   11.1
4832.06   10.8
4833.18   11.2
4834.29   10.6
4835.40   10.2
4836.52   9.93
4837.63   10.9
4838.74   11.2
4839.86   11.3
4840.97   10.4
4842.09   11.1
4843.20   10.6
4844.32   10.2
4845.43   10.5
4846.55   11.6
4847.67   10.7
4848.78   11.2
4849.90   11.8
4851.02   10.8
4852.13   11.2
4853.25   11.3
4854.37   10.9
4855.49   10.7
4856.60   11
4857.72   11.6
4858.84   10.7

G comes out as -7.7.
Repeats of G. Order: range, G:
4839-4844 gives -7.4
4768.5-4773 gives -6.9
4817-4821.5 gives -6.9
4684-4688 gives -8.8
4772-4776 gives -6.9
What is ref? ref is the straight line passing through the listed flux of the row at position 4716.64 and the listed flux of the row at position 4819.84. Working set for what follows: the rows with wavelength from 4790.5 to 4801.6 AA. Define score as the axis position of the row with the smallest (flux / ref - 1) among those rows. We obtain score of 4799.91 AA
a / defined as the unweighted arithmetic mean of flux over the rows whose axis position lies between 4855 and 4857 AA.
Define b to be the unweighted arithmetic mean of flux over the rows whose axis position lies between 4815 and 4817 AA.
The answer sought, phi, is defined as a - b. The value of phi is 0.4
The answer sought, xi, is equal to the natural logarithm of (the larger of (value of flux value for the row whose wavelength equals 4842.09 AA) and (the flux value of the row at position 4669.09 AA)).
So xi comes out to 2.61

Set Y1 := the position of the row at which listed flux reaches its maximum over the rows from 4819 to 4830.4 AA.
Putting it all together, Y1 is 4827.62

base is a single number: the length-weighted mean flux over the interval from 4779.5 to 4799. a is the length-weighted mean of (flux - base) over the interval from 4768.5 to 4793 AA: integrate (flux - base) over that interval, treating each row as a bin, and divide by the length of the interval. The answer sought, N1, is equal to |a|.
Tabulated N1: 0.1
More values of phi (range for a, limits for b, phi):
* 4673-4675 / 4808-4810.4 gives 1.7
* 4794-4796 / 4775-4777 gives -0.4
